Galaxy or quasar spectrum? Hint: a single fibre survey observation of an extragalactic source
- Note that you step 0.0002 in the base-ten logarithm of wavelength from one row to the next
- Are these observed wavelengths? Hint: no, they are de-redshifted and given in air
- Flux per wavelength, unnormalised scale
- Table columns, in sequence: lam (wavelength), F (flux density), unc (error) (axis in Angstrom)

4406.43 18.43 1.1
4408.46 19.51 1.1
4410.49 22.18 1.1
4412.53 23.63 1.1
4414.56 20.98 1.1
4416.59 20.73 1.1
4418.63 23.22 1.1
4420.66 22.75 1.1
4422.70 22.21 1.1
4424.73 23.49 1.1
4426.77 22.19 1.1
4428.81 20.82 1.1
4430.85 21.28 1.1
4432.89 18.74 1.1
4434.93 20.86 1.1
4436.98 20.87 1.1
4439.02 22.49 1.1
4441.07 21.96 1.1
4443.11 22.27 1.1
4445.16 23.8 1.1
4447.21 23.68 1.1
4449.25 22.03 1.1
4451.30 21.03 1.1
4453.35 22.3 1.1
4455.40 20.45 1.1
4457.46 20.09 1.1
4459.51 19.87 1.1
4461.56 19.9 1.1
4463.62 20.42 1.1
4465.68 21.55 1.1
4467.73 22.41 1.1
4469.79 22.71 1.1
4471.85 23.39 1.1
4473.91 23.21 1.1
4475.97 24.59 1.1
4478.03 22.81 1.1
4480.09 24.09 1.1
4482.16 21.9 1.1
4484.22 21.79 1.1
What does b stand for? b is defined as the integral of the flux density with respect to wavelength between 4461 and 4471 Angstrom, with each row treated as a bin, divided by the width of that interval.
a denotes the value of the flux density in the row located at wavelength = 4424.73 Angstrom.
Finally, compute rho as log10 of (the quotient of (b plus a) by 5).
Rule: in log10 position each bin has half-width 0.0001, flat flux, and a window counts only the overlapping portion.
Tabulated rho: 0.954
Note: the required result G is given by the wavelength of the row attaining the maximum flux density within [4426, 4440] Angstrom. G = 4439.02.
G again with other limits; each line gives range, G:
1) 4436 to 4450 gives 4445.16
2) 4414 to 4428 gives 4424.73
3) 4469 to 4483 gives 4475.97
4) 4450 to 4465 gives 4453.35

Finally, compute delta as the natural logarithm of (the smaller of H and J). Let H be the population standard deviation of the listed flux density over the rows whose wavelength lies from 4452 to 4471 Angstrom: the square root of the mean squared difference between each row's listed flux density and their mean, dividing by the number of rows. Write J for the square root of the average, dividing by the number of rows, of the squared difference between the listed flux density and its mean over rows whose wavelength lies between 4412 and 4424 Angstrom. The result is 0.08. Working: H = 1.10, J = 1.1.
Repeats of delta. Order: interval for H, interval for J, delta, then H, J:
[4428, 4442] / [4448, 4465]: -0.12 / 1.10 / 0.9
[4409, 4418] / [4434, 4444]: -0.36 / 1.15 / 0.7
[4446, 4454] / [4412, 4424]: -0.05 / 0.95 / 1.1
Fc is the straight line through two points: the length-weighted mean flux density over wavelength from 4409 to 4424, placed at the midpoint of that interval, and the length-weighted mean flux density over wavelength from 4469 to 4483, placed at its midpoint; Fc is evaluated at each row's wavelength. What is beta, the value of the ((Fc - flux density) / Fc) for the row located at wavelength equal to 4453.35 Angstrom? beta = 0.024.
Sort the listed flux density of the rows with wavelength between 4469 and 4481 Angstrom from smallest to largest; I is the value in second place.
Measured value 22.81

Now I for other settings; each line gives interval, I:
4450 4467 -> 19.9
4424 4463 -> 19.87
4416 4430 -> 20.82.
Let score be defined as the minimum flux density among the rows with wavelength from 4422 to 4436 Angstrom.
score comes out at 18.74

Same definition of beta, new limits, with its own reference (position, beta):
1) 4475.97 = -0.057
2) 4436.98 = 0.075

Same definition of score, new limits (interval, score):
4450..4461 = 19.87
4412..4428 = 20.73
